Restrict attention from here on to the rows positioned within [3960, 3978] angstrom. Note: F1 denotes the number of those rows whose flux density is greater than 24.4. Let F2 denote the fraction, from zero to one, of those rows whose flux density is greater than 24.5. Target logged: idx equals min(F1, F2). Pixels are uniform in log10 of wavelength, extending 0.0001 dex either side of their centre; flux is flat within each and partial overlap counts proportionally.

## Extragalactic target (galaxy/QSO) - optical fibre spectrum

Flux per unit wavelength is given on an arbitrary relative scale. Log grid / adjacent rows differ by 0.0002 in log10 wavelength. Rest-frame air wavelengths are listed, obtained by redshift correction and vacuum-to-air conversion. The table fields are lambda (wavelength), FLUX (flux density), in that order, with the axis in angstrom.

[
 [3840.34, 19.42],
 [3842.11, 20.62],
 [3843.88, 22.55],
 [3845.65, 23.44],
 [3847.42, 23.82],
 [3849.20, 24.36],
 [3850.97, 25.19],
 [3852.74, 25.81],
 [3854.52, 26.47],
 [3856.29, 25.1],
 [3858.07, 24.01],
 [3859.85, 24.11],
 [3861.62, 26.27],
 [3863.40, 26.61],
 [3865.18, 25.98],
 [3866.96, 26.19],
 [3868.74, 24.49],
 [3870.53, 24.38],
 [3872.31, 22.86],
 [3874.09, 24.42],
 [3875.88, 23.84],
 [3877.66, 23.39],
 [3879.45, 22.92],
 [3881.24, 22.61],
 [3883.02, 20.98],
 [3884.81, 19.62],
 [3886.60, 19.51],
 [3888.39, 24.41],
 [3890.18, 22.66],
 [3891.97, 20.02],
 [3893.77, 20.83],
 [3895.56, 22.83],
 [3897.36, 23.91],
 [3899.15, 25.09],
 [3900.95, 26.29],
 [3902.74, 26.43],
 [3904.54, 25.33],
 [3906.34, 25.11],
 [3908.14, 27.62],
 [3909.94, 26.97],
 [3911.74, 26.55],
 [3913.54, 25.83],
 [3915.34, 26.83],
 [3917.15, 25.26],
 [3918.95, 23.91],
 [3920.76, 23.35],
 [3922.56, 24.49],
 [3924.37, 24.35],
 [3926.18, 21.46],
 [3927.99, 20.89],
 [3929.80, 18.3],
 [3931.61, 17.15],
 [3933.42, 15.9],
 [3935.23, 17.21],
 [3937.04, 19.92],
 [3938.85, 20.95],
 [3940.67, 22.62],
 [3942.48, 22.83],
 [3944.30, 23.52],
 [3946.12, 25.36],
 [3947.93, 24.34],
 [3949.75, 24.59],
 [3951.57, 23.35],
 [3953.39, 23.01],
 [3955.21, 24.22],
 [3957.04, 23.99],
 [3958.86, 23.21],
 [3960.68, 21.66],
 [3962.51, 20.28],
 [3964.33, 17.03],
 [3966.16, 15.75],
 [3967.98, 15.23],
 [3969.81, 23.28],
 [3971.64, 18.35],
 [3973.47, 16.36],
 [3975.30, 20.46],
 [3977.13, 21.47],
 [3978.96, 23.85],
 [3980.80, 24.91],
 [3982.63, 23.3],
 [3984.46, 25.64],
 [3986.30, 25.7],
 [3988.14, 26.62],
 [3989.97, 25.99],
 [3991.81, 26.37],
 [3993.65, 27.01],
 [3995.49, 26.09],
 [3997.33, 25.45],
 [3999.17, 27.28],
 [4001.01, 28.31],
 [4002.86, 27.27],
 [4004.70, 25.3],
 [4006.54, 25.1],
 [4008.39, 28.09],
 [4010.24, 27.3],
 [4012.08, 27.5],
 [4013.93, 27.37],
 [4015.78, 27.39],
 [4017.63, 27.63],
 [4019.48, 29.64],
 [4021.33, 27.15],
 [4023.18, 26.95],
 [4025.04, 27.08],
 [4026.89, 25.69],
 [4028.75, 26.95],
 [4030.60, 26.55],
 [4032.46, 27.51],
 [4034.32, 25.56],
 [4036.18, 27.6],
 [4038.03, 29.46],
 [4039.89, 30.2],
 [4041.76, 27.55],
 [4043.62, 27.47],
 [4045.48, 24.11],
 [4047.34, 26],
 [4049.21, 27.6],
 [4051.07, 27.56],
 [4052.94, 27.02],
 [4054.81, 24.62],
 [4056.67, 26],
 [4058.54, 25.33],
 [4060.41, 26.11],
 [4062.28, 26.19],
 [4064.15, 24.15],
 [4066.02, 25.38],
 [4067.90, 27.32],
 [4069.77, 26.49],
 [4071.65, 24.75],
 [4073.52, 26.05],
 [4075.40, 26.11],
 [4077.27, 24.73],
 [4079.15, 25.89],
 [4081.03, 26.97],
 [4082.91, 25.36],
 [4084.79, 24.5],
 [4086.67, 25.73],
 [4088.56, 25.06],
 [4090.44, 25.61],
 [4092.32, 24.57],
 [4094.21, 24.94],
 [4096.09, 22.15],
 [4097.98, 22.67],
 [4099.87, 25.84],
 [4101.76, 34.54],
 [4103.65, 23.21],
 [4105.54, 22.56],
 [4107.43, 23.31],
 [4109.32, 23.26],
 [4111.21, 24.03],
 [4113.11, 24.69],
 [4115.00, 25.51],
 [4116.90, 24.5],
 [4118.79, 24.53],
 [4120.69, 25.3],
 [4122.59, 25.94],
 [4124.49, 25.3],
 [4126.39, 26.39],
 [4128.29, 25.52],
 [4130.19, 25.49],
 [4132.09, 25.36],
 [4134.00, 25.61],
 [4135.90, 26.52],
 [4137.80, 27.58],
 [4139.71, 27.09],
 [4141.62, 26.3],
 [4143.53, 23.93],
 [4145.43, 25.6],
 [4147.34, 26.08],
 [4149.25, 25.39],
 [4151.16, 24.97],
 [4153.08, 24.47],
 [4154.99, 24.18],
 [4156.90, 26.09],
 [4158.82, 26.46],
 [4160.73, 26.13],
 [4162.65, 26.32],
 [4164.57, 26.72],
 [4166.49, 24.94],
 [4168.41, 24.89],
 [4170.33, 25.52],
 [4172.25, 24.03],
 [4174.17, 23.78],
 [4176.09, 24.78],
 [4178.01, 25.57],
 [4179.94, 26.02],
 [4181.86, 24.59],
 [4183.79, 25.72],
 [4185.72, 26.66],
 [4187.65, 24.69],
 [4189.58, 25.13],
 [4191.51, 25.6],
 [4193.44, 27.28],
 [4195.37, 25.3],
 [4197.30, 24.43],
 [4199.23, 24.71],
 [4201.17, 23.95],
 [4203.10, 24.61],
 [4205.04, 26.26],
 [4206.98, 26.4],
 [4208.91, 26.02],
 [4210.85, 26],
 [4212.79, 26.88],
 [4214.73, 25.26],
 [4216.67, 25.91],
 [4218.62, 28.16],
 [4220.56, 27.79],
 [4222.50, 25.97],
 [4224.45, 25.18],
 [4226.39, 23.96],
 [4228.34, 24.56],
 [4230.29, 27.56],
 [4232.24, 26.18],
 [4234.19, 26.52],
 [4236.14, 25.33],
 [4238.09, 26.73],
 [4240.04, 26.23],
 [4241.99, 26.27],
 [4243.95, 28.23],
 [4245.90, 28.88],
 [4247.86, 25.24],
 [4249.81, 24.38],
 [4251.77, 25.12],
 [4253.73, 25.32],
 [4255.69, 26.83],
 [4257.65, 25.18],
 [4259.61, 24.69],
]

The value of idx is 0.0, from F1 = 0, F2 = 0.0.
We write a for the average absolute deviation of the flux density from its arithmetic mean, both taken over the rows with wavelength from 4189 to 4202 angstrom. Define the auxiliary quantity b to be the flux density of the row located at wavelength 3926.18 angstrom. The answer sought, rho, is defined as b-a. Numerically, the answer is 20.7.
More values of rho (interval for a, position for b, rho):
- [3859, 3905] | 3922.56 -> 22.8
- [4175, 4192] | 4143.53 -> 23.4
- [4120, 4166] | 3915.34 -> 26.1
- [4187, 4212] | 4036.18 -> 26.8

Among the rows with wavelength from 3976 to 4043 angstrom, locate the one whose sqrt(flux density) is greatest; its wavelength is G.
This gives 4039.89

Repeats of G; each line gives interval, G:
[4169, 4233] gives 4218.62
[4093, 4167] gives 4101.76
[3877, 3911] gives 3908.14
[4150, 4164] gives 4158.82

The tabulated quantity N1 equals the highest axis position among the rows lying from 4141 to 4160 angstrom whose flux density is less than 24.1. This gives 4143.53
